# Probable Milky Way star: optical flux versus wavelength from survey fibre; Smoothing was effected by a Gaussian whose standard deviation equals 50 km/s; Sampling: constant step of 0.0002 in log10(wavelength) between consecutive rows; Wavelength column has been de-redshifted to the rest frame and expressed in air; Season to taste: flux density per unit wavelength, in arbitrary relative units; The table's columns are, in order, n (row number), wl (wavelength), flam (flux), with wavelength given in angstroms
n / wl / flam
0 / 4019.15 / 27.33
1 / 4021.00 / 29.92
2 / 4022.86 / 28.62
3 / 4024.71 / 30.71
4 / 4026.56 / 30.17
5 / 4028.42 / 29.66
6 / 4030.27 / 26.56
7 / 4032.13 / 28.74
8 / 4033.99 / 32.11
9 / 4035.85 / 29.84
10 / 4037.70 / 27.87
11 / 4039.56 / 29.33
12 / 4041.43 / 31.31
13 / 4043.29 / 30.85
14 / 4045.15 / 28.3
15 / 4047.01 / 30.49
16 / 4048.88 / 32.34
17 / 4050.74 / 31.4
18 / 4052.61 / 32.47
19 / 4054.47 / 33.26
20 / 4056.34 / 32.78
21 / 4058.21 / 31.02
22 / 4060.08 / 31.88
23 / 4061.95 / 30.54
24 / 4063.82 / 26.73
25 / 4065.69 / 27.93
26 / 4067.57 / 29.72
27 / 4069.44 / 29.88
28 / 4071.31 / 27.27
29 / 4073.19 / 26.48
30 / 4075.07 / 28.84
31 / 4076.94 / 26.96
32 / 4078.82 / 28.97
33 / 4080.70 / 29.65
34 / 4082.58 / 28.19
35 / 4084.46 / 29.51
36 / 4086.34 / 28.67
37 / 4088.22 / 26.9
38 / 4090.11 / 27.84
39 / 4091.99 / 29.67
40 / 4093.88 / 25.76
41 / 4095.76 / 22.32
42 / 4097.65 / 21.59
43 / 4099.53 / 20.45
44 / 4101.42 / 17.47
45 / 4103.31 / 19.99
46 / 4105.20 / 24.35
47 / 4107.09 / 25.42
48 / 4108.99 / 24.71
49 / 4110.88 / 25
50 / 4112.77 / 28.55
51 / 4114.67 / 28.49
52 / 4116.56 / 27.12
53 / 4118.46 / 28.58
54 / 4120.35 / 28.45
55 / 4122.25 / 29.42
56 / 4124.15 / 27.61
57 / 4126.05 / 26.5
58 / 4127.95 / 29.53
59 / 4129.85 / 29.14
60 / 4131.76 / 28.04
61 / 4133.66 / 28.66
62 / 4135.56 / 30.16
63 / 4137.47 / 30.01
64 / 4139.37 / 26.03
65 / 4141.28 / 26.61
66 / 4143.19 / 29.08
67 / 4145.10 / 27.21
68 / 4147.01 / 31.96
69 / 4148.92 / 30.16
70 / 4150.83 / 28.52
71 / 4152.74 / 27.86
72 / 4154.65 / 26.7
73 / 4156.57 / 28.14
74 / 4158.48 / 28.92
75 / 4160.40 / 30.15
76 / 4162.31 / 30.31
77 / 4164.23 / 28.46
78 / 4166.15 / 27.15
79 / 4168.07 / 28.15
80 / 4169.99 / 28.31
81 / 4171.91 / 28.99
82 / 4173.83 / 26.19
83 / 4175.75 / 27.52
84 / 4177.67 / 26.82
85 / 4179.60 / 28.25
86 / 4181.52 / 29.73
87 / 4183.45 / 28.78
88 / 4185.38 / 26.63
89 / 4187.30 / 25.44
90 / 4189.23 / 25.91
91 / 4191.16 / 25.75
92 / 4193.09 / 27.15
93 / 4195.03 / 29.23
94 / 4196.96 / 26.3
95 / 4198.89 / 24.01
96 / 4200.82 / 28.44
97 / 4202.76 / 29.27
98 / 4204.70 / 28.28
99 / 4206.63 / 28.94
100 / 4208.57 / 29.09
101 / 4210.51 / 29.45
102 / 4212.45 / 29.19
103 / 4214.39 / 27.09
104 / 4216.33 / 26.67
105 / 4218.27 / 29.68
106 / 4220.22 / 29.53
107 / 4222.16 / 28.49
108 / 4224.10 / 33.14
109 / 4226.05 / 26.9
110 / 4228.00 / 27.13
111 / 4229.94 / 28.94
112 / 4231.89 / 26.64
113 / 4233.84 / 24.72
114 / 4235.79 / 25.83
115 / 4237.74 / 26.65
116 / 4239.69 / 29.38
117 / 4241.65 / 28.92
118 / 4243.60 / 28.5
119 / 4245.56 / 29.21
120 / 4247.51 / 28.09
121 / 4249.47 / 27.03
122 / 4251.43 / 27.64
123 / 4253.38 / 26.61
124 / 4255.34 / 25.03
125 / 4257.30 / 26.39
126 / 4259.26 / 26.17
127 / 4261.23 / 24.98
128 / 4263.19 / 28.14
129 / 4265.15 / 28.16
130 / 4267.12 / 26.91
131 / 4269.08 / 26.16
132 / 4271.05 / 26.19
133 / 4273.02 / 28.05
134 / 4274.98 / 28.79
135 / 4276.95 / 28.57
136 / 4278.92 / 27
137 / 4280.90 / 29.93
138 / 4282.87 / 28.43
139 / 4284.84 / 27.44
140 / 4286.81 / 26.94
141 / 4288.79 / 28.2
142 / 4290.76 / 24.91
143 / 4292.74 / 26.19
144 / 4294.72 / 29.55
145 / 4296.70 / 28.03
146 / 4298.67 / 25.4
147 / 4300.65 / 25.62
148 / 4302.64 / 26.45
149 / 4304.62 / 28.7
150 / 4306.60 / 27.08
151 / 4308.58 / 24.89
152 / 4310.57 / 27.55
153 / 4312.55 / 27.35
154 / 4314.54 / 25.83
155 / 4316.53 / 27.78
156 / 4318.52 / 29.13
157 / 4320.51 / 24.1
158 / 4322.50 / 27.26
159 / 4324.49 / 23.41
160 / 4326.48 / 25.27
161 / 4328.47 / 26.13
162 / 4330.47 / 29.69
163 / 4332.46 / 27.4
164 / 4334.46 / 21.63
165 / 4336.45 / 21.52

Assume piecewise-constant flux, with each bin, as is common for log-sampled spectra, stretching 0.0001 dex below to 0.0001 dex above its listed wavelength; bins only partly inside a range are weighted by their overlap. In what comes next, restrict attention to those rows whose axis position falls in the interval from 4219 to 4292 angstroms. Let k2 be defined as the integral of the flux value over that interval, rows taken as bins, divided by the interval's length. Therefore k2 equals 27.6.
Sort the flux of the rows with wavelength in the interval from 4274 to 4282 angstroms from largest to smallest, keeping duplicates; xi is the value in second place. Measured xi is 28.79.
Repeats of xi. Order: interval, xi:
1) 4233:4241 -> 26.65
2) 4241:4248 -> 28.92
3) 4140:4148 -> 29.08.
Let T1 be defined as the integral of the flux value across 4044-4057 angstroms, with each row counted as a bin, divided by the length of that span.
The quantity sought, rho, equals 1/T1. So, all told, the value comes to 0.0317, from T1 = 31.6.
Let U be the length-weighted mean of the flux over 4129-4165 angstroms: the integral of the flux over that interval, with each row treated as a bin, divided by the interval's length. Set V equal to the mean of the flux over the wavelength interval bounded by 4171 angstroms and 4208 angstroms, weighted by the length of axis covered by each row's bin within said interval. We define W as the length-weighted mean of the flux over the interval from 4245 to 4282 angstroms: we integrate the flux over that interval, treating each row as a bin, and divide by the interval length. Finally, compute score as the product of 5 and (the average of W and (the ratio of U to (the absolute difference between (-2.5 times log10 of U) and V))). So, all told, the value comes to 70.6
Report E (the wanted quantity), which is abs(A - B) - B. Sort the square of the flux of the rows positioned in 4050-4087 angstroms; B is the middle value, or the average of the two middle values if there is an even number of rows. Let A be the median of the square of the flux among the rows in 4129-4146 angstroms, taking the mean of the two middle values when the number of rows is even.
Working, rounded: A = 821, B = 875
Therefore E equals -821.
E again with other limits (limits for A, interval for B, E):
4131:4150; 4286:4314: -626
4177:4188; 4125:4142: -759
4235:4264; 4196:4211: -731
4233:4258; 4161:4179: -731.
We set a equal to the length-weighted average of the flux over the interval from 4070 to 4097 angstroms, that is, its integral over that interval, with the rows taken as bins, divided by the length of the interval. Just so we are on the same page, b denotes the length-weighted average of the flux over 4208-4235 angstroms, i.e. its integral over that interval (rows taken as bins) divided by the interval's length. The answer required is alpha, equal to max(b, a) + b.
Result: 56.6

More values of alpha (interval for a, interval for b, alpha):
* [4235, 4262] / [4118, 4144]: 56.8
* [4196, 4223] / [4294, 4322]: 55.1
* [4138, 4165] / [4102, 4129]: 55.2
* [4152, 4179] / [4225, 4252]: 55.7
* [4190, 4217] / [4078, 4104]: 53.3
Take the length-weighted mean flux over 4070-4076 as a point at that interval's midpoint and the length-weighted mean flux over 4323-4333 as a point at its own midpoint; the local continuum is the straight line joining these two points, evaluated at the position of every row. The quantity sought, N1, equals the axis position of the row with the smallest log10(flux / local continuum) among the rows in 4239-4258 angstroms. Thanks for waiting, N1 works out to 4255.34 angstroms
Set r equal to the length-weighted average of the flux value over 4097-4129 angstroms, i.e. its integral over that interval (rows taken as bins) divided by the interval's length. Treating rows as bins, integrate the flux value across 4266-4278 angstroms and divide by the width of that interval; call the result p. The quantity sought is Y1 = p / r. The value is 1.07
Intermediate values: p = 27.5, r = 25.5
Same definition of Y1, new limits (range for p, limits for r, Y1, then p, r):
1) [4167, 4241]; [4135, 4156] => 0.97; 27.8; 28.5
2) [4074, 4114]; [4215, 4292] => 0.93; 25.8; 27.6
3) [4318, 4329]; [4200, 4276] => 0.93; 25.7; 27.8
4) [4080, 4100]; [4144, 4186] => 0.93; 26.5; 28.4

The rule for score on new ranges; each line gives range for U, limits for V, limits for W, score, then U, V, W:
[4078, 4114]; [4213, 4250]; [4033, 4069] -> 78.3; 25.5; 28.1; 31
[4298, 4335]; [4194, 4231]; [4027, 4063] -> 78.4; 26.4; 28.4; 31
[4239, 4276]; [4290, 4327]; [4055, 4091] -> 74.7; 27.4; 26.6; 29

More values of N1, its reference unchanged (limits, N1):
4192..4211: 4198.89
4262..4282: 4269.08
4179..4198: 4187.30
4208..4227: 4216.33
